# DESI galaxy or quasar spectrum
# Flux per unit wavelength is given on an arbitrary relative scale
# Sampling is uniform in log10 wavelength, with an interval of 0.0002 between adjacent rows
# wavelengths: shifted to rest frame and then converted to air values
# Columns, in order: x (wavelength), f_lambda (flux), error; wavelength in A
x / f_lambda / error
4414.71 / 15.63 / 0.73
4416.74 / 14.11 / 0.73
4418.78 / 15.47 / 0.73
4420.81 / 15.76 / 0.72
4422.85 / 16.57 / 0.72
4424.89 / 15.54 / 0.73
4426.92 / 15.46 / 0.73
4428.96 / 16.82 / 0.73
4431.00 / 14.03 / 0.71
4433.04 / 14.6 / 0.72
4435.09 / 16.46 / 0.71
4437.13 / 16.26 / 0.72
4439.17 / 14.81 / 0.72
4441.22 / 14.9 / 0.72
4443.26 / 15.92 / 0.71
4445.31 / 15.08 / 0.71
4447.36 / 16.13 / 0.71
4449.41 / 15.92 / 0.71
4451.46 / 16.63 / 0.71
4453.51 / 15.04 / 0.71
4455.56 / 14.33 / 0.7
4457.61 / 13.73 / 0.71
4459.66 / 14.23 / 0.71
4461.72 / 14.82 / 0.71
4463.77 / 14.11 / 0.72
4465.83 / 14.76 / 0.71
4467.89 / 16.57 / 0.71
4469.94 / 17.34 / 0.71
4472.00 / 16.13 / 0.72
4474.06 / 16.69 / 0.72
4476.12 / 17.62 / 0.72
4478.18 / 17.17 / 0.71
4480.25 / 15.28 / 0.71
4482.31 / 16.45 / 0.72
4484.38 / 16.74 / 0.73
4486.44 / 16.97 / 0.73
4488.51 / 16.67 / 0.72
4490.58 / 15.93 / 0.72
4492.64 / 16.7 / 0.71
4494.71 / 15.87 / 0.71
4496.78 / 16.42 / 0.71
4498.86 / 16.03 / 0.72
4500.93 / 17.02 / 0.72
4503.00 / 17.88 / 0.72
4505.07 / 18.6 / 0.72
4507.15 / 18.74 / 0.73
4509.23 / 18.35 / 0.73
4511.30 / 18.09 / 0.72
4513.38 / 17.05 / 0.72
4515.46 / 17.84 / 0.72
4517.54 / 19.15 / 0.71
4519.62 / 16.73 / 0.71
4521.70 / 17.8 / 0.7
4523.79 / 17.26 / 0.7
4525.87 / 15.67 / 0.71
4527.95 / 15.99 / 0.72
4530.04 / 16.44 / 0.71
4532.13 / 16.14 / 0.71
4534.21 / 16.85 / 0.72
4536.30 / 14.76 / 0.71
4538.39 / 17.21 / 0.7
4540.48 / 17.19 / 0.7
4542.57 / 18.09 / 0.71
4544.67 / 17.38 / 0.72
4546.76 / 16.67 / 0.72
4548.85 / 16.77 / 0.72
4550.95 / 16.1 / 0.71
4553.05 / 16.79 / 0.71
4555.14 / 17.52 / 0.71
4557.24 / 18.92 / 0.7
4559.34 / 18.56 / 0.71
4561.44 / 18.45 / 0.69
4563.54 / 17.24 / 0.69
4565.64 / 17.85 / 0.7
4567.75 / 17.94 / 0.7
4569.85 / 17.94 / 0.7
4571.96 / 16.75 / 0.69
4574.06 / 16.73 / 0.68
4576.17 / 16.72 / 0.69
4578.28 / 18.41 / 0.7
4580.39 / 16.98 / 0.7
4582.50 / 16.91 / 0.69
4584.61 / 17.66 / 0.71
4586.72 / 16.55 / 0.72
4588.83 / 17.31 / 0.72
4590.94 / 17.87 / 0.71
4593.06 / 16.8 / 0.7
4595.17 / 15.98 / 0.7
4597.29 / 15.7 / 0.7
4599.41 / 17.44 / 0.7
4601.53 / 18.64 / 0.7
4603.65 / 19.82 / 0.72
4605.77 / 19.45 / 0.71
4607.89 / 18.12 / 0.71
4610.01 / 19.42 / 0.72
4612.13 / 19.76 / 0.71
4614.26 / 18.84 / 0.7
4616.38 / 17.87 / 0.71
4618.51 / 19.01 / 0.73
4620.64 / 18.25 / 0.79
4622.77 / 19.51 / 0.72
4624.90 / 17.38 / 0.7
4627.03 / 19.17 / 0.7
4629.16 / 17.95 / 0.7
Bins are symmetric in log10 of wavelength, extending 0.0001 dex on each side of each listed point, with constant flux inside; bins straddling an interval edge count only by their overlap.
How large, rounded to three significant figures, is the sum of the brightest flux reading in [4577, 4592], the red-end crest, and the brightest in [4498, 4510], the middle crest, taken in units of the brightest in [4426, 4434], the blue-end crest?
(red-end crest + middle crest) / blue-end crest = 2.21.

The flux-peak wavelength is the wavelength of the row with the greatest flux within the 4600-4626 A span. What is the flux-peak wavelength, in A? 4603.65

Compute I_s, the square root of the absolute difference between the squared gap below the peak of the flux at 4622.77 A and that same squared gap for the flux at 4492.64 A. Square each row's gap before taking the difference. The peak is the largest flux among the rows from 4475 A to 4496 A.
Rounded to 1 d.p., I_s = 1.7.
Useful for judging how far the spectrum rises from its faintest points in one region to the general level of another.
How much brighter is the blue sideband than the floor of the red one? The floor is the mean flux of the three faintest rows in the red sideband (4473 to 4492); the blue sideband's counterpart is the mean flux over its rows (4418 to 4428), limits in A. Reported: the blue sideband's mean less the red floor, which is -0.1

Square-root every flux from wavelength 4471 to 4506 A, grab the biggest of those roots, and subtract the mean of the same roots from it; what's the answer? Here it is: 0.23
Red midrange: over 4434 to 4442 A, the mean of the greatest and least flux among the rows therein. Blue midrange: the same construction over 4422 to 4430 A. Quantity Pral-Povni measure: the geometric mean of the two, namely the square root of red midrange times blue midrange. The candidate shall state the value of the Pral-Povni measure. 15.9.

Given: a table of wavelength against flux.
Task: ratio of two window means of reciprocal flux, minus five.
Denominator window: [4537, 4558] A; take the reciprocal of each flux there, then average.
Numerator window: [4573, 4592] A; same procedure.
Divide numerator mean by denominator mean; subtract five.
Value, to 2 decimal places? -4.00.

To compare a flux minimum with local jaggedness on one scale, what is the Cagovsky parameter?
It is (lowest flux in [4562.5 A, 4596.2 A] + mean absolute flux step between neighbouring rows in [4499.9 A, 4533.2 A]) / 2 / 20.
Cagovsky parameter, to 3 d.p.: 0.420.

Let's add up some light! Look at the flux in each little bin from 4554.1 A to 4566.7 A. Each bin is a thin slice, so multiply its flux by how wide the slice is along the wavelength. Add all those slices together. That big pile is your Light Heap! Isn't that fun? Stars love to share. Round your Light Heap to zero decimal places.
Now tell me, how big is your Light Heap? 228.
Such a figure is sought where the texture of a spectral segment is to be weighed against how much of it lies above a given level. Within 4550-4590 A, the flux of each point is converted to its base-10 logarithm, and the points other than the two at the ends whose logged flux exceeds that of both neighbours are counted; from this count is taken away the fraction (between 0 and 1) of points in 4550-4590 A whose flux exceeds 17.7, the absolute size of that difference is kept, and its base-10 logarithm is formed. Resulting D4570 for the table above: 0.42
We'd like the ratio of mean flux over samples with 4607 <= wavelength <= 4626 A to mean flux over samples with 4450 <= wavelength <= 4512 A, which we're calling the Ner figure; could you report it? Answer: 1.14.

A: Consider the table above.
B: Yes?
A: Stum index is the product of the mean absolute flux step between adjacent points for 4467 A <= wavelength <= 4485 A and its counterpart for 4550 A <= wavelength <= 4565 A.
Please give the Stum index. 0.68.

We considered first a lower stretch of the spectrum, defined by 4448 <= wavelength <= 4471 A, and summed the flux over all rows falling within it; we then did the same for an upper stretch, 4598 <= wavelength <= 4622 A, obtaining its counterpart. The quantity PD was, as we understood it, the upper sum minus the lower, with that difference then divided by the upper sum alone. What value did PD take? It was 0.19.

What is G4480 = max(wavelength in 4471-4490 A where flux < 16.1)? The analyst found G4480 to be 4480.25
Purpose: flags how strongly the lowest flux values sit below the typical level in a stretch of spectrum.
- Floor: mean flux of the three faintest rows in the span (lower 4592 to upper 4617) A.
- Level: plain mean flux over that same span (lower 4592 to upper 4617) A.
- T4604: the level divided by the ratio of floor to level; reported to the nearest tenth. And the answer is 20.4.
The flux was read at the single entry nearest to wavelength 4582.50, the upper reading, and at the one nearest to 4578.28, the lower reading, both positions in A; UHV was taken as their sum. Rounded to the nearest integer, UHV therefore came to 35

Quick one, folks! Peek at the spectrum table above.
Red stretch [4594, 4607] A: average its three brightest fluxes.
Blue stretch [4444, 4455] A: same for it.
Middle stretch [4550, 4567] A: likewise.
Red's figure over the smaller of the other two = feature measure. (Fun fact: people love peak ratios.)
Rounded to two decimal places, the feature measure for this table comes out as 1.19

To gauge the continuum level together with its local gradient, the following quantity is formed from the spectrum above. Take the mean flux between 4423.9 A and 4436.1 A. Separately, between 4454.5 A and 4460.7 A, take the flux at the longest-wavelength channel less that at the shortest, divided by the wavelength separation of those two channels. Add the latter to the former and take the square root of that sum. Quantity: 3.93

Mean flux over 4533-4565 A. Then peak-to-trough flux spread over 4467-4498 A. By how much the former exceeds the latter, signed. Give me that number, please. 14.9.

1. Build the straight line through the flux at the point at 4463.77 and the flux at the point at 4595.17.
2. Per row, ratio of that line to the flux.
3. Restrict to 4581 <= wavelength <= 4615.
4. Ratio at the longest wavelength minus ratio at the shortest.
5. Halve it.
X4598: -0.036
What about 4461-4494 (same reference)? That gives -0.040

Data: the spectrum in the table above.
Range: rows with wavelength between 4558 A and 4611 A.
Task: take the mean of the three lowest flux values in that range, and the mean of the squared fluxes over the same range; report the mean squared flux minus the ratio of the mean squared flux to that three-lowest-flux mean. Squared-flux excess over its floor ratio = 293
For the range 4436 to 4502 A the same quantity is 235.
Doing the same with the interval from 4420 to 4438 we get 231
